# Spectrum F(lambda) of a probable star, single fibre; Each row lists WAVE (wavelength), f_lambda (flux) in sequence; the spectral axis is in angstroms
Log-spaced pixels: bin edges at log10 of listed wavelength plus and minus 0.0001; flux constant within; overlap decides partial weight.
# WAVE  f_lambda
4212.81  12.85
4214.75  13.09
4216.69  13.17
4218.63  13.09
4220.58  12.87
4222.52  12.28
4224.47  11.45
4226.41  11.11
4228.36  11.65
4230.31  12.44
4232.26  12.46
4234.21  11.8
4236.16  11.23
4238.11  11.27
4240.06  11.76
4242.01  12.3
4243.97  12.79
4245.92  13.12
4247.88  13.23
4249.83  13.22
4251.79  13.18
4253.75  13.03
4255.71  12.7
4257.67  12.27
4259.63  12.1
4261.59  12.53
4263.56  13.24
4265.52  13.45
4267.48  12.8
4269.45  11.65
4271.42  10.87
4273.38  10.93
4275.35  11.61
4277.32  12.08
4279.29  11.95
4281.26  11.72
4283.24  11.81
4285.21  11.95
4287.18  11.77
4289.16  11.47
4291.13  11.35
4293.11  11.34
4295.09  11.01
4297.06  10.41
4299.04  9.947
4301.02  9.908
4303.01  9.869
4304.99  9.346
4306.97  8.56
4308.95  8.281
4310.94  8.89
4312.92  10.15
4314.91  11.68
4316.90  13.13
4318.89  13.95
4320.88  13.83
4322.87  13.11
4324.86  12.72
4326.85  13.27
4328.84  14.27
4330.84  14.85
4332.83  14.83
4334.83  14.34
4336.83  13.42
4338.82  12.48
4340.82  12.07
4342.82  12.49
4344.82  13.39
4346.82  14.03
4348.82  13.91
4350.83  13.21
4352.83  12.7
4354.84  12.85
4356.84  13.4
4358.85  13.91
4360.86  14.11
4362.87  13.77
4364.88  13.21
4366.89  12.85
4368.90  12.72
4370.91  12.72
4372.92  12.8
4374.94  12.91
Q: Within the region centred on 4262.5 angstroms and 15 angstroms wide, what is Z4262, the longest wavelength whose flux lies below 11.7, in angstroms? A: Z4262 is 4269.45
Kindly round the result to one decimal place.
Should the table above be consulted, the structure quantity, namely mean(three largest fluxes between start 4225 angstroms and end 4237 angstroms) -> 12.2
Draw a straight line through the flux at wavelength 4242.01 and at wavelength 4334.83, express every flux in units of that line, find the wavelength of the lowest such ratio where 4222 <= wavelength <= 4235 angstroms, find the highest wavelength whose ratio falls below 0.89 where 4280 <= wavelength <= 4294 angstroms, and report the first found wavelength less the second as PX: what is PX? -66.7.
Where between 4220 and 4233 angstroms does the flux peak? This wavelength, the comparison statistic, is 4220.58 angstroms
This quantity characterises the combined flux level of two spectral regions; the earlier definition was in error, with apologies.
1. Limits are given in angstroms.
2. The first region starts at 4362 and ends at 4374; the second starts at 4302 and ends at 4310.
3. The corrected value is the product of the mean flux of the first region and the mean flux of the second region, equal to 117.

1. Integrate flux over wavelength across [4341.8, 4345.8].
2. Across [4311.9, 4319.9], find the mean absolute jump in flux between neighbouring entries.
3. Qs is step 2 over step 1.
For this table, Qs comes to 0.0245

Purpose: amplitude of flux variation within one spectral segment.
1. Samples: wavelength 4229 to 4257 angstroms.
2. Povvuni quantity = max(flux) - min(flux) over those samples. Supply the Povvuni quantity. 2.0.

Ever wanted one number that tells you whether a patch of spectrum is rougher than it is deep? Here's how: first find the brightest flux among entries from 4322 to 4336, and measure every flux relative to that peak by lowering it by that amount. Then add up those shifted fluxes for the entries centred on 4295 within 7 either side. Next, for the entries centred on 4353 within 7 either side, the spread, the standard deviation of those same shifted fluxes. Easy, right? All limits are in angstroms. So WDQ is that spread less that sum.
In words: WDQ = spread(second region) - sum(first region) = 29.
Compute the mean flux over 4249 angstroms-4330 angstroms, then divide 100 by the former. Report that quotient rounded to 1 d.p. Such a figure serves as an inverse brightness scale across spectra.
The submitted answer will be 8.5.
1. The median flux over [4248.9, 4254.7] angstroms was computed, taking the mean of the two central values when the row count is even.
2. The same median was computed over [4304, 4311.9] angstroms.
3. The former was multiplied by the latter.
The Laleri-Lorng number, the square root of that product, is 10.7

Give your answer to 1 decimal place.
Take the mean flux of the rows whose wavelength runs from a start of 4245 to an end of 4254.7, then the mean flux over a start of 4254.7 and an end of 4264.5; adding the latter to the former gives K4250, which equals 25.7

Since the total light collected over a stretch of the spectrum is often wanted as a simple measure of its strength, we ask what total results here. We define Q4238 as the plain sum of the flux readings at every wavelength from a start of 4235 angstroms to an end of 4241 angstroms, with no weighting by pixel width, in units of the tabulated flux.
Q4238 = 34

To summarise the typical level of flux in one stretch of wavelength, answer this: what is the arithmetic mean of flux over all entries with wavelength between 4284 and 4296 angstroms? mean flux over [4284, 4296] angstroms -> 11.5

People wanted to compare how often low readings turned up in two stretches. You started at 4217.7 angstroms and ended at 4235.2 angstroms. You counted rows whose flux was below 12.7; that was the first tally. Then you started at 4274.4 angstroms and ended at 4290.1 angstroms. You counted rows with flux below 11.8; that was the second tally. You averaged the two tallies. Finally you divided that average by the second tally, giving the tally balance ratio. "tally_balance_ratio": 1.4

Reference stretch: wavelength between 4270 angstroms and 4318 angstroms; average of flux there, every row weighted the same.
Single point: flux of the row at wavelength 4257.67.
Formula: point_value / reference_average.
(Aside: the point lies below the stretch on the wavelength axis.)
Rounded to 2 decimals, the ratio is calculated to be 1.13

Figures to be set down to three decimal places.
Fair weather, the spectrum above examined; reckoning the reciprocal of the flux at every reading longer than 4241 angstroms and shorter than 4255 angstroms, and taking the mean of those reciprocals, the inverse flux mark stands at 0.077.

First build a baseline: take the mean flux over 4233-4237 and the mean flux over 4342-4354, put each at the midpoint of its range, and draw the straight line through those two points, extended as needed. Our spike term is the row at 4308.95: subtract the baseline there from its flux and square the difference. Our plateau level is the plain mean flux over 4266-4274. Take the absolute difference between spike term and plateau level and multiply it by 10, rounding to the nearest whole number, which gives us 78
